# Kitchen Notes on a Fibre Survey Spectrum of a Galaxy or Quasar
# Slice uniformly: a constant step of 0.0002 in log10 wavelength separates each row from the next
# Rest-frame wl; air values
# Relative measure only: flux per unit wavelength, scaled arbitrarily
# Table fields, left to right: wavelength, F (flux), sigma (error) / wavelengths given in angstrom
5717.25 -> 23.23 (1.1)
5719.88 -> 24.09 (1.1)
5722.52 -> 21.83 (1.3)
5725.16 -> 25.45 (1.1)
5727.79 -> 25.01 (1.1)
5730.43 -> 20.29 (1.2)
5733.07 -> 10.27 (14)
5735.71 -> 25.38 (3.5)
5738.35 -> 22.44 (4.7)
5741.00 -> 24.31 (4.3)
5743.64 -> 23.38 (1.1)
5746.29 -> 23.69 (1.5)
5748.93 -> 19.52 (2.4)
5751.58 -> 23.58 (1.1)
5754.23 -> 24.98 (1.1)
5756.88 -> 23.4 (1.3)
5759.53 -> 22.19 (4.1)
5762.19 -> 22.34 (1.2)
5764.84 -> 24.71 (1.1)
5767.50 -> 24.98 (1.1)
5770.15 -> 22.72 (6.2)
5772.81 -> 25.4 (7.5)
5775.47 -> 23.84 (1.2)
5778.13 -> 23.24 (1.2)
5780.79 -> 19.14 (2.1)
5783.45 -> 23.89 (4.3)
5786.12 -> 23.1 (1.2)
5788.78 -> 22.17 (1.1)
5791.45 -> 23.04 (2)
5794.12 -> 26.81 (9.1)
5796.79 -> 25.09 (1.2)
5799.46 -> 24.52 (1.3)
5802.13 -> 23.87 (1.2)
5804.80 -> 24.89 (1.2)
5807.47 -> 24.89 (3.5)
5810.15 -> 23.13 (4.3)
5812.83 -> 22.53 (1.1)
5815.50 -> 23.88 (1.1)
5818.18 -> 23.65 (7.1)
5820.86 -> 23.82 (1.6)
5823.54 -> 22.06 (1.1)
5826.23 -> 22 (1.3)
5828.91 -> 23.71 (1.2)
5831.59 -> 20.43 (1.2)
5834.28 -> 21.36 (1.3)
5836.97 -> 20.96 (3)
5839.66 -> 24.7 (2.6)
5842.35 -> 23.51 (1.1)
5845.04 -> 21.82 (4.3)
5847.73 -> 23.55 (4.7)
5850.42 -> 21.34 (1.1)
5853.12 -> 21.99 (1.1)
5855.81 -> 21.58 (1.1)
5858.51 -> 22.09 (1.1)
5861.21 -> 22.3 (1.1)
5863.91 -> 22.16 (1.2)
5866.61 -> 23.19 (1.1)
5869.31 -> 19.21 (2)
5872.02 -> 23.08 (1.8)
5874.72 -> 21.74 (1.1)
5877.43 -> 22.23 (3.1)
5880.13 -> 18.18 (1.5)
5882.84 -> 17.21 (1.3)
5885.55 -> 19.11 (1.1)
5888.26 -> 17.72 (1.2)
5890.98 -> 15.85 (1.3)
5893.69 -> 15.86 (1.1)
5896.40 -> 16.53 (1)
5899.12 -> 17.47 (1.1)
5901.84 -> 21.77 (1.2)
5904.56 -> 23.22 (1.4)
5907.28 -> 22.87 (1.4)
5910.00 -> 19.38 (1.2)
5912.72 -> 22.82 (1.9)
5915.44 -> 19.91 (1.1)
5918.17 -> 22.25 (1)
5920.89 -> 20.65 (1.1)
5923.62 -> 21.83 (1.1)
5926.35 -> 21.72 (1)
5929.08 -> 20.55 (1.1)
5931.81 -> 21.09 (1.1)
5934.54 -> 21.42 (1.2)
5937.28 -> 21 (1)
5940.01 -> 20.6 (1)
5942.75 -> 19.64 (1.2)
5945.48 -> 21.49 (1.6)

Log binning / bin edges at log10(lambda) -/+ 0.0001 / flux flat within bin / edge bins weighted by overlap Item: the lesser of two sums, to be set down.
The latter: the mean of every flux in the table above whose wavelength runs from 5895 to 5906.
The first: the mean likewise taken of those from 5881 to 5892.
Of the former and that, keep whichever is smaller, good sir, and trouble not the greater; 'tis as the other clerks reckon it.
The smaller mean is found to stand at 17.5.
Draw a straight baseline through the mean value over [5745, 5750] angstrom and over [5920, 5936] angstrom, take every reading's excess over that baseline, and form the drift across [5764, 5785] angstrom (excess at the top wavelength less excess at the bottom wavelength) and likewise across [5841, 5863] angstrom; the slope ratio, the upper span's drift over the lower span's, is 1.5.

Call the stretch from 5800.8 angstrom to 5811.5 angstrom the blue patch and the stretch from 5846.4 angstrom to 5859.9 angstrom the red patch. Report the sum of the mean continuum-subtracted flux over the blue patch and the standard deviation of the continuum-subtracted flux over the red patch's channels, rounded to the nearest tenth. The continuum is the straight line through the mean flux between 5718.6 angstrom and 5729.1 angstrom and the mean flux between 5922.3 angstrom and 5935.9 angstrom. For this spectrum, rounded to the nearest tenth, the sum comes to 2.0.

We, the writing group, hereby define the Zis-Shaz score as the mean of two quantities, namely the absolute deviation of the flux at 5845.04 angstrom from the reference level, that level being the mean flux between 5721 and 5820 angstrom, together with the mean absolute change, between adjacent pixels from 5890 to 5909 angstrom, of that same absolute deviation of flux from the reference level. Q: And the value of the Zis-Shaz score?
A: 1.3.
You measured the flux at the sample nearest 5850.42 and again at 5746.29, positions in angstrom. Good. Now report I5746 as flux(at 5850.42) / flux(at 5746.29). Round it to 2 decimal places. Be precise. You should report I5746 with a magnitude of 0.90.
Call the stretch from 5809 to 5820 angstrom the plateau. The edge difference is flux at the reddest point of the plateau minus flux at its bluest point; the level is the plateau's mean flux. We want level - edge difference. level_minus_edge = 22.8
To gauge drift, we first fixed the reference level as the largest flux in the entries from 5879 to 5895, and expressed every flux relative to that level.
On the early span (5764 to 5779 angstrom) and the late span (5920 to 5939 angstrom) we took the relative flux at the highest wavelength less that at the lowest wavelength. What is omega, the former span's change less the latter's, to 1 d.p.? -1.8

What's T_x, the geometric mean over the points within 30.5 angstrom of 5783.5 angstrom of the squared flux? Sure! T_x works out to 559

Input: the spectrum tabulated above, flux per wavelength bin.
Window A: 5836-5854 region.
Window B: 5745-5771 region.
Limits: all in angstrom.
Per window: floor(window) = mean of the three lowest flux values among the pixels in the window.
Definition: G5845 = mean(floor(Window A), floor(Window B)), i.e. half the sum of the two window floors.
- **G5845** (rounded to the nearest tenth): 21.4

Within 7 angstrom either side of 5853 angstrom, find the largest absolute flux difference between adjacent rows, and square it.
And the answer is 5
